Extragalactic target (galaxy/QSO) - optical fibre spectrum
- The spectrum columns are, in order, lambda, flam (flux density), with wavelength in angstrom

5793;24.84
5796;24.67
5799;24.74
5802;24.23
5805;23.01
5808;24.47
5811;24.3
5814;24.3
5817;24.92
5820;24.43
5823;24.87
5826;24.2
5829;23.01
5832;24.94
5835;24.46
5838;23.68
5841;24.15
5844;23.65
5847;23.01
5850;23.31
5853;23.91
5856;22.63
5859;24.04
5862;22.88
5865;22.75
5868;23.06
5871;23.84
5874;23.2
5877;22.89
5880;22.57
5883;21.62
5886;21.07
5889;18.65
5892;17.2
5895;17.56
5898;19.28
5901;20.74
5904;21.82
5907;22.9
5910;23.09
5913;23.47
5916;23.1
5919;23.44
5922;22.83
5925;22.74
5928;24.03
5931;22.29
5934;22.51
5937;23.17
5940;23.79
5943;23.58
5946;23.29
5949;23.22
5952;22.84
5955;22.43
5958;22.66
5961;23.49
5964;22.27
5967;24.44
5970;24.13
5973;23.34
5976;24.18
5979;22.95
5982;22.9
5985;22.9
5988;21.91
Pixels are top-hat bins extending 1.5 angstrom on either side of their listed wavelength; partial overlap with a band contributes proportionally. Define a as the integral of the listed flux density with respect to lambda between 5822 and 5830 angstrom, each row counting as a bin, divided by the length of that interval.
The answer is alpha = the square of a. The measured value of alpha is 578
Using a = 24.0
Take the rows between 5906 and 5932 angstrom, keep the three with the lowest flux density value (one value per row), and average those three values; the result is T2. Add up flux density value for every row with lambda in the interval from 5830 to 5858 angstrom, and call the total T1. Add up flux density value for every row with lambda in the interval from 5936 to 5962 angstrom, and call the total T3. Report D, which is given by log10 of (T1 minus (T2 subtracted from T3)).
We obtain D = 1.45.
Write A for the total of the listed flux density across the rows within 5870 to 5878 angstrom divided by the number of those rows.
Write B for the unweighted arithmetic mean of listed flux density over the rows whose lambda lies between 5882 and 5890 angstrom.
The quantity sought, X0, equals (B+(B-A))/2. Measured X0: 8.8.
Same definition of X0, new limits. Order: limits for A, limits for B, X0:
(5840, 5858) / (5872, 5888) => 10.5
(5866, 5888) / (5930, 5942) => 11.6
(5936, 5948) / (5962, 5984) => 11.7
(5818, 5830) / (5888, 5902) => 6.6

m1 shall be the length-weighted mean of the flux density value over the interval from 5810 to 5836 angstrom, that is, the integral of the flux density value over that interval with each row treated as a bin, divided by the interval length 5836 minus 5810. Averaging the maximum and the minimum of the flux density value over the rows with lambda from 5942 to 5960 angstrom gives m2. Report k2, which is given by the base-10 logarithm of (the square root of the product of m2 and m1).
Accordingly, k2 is 1.37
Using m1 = 24.4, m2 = 23.0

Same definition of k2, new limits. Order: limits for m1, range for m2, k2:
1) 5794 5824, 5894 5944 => 1.35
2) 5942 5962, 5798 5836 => 1.37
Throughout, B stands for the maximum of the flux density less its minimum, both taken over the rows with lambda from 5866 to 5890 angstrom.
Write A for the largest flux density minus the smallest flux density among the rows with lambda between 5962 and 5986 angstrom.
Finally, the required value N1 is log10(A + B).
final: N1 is 0.87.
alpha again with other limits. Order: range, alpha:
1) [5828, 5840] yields 579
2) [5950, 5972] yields 538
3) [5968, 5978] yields 570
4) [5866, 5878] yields 540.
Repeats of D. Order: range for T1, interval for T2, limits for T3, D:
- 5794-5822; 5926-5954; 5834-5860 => 1.46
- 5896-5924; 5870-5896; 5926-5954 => 0.99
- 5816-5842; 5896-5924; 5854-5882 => 1.50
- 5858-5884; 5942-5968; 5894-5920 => 1.53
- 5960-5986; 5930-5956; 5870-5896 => 1.65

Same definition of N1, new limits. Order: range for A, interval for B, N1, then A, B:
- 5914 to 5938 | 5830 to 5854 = 0.56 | 1.7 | 1.93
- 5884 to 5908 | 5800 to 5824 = 0.88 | 5.7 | 1.91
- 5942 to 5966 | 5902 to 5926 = 0.47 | 1.3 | 1.65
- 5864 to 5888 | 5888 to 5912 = 0.94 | 2.8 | 5.89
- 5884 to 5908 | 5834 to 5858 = 0.88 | 5.7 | 1.83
